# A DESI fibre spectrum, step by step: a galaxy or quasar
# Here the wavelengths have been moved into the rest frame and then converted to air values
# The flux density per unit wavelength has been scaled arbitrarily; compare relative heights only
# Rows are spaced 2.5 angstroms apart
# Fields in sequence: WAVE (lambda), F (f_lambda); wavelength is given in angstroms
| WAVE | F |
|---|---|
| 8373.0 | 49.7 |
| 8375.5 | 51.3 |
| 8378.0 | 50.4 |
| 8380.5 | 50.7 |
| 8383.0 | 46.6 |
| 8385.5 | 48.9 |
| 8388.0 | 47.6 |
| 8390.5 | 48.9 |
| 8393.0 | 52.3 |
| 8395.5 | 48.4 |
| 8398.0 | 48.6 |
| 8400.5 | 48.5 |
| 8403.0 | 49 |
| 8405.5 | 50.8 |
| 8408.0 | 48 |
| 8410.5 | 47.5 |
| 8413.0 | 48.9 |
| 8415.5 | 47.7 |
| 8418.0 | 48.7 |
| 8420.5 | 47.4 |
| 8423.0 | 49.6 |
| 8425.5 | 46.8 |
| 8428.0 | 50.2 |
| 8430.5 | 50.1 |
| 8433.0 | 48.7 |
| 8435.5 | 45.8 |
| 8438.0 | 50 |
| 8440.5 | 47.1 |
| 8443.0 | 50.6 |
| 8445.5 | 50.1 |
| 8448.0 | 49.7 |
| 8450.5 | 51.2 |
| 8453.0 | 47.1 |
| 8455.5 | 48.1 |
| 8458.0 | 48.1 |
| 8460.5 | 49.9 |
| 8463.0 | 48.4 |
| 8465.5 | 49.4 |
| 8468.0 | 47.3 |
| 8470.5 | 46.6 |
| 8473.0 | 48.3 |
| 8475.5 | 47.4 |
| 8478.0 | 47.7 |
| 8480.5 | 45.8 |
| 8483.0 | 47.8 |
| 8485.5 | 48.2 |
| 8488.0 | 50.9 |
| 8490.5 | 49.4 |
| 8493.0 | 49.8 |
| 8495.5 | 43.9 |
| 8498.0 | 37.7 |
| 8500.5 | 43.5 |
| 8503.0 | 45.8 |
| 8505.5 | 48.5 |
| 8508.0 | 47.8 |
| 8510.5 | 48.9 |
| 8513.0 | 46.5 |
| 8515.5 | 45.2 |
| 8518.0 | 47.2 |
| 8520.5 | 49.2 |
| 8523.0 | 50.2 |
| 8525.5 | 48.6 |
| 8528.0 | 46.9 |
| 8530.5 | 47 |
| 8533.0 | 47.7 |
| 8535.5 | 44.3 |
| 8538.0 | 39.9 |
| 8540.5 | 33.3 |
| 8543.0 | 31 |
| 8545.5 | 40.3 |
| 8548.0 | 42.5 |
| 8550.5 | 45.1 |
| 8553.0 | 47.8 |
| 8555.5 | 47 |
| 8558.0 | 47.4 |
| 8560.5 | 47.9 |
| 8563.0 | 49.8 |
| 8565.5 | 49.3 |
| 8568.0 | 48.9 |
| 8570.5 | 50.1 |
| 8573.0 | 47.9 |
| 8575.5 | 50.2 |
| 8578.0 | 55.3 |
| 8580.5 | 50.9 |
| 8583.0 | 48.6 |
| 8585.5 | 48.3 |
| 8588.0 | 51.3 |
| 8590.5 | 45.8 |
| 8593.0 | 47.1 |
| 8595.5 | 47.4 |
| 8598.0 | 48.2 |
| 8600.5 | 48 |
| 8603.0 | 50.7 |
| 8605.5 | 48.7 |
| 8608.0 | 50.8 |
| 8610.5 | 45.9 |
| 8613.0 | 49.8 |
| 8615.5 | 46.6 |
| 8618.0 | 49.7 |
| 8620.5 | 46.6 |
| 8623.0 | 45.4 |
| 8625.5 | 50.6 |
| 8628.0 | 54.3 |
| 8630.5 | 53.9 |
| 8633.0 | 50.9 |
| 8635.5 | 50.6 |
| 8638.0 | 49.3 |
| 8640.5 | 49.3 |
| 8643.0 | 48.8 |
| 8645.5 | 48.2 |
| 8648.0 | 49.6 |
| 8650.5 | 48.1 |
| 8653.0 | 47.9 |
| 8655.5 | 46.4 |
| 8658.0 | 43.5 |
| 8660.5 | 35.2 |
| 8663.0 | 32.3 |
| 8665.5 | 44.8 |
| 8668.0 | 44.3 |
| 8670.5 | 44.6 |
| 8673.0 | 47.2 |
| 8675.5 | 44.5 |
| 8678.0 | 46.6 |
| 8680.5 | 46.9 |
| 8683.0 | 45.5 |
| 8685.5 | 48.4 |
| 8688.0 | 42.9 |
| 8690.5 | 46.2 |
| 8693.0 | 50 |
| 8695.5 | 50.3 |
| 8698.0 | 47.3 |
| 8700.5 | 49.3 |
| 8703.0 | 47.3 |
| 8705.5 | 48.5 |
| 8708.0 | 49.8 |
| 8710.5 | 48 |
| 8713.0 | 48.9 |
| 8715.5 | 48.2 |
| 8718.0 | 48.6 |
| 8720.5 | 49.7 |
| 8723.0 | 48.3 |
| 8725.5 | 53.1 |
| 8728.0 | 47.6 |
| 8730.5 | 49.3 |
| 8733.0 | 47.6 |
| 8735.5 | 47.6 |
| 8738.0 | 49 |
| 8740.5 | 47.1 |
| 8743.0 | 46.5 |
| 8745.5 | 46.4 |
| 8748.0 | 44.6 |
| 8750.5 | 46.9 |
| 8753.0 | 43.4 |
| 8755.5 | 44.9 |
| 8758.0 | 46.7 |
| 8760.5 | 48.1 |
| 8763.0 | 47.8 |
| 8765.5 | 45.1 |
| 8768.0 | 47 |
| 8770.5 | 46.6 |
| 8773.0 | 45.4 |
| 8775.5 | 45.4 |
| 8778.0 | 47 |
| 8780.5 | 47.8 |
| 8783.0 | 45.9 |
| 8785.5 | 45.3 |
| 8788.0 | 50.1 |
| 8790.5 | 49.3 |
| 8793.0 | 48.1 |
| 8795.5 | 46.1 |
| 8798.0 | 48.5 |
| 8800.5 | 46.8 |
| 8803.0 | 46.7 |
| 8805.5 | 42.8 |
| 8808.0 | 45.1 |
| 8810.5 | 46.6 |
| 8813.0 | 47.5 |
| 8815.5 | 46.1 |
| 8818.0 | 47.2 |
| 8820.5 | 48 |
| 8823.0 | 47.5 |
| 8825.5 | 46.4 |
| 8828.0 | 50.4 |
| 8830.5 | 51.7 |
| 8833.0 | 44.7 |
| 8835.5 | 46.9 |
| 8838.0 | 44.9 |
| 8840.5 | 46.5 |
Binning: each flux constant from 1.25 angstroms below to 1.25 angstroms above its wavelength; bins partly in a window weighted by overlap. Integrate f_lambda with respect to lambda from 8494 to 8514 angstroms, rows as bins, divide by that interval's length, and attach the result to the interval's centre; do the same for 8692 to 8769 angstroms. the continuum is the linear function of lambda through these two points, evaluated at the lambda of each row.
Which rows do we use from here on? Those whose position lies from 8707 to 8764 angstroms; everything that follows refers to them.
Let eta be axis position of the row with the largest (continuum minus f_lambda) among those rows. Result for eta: 8753.0 angstroms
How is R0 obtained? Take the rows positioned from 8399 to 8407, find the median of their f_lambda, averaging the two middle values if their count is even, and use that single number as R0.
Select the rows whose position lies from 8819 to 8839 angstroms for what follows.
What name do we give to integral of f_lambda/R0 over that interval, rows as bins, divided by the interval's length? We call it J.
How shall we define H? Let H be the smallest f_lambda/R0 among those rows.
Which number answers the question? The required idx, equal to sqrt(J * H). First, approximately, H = 0.91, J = 0.97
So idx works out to 0.941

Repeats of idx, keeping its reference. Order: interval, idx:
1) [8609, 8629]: 0.958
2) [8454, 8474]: 0.968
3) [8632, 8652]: 0.994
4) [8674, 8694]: 0.910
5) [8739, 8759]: 0.910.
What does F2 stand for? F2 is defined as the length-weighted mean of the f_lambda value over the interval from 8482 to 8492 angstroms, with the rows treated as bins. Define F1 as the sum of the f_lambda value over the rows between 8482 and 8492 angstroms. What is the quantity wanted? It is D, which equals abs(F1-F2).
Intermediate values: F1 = 196.3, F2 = 49.1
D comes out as 147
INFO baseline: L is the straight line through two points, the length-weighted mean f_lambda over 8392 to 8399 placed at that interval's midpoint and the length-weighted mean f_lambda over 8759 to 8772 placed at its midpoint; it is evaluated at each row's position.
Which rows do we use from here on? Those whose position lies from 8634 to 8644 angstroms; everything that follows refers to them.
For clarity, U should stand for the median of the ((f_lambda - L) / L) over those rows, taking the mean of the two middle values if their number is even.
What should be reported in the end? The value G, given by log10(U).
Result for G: -1.5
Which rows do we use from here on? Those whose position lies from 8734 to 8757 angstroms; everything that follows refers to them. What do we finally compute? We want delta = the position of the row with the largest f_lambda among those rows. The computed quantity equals 8738.0 angstroms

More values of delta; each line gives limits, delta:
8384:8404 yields 8393.0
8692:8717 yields 8695.5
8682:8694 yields 8693.0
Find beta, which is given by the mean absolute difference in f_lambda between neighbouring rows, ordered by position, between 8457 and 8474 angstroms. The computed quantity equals 1.5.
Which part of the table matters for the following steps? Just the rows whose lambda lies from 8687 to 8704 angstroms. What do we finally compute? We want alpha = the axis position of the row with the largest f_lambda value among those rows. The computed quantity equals 8695.5 angstroms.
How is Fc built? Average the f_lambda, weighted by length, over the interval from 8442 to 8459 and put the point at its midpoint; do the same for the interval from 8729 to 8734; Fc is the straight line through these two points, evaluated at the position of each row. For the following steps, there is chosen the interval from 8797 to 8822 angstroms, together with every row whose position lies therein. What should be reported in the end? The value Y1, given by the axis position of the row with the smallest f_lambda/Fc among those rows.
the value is 8805.5 angstroms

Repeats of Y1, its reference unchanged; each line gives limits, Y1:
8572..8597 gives 8590.5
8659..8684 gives 8663.0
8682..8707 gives 8688.0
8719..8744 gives 8743.0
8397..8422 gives 8420.5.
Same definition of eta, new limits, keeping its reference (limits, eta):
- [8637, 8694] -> 8663.0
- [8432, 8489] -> 8480.5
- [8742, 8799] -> 8753.0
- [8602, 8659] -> 8658.0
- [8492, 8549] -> 8543.0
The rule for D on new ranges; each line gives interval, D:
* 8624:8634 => 157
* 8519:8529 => 146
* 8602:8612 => 147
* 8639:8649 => 147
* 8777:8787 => 139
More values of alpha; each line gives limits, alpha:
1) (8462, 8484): 8465.5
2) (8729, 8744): 8730.5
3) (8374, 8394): 8393.0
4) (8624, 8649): 8628.0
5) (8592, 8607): 8603.0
